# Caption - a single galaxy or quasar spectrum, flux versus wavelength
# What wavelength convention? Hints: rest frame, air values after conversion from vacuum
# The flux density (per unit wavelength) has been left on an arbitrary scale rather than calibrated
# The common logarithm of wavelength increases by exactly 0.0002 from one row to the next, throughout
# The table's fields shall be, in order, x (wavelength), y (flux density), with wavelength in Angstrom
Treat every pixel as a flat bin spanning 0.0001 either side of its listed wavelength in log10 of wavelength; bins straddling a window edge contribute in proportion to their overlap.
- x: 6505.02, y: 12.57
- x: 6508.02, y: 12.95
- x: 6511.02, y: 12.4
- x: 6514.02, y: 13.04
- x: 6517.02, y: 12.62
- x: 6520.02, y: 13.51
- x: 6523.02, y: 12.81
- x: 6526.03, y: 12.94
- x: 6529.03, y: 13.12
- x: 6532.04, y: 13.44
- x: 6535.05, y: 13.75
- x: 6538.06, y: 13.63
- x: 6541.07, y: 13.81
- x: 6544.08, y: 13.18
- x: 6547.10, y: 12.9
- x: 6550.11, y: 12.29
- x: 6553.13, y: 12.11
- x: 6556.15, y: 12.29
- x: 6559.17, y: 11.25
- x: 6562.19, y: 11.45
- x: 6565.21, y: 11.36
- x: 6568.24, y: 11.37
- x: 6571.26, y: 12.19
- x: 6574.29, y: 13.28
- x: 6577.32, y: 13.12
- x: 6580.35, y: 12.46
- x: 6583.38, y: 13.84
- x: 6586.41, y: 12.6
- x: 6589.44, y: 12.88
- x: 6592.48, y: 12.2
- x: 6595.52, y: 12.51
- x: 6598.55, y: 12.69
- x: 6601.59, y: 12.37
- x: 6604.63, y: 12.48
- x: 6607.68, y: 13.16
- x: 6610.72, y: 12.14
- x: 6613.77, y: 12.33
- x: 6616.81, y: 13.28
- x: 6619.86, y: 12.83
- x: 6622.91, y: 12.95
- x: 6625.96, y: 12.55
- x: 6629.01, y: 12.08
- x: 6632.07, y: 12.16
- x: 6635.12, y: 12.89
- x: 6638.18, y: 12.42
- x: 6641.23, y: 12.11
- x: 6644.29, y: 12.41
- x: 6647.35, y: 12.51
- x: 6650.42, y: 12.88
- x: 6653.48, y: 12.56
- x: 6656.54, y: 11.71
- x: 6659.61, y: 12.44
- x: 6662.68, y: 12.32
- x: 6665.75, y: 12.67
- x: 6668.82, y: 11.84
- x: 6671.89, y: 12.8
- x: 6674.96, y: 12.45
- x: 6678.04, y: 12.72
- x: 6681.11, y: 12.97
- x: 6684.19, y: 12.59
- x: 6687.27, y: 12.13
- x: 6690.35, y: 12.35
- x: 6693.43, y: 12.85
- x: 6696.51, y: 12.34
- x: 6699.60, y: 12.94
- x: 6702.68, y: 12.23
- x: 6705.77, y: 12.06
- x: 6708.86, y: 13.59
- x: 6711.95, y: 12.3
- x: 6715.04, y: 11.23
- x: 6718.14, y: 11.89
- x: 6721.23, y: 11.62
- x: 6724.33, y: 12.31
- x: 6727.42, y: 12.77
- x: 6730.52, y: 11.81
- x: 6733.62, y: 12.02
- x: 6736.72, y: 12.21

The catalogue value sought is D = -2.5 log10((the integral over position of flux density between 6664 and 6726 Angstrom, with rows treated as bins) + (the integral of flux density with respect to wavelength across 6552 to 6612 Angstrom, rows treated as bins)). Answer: -7.95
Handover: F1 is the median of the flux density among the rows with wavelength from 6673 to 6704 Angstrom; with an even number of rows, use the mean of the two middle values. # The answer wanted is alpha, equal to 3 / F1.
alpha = 0.240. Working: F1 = 12.5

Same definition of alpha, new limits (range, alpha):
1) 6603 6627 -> 0.236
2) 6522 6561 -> 0.232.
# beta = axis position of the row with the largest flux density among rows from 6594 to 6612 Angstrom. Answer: 6607.68 Angstrom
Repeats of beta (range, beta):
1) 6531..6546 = 6541.07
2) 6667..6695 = 6681.11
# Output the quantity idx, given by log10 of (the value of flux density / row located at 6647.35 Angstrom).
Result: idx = 1.10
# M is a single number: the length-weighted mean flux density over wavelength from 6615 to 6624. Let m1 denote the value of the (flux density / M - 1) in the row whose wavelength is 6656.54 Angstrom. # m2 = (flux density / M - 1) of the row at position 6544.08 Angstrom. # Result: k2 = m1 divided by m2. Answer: -7.4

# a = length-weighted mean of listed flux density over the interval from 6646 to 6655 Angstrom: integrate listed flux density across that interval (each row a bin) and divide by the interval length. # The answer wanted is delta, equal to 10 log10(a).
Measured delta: 11.0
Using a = 12.6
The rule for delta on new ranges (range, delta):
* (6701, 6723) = 10.8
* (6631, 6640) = 11.0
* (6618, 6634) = 11.0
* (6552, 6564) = 10.7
